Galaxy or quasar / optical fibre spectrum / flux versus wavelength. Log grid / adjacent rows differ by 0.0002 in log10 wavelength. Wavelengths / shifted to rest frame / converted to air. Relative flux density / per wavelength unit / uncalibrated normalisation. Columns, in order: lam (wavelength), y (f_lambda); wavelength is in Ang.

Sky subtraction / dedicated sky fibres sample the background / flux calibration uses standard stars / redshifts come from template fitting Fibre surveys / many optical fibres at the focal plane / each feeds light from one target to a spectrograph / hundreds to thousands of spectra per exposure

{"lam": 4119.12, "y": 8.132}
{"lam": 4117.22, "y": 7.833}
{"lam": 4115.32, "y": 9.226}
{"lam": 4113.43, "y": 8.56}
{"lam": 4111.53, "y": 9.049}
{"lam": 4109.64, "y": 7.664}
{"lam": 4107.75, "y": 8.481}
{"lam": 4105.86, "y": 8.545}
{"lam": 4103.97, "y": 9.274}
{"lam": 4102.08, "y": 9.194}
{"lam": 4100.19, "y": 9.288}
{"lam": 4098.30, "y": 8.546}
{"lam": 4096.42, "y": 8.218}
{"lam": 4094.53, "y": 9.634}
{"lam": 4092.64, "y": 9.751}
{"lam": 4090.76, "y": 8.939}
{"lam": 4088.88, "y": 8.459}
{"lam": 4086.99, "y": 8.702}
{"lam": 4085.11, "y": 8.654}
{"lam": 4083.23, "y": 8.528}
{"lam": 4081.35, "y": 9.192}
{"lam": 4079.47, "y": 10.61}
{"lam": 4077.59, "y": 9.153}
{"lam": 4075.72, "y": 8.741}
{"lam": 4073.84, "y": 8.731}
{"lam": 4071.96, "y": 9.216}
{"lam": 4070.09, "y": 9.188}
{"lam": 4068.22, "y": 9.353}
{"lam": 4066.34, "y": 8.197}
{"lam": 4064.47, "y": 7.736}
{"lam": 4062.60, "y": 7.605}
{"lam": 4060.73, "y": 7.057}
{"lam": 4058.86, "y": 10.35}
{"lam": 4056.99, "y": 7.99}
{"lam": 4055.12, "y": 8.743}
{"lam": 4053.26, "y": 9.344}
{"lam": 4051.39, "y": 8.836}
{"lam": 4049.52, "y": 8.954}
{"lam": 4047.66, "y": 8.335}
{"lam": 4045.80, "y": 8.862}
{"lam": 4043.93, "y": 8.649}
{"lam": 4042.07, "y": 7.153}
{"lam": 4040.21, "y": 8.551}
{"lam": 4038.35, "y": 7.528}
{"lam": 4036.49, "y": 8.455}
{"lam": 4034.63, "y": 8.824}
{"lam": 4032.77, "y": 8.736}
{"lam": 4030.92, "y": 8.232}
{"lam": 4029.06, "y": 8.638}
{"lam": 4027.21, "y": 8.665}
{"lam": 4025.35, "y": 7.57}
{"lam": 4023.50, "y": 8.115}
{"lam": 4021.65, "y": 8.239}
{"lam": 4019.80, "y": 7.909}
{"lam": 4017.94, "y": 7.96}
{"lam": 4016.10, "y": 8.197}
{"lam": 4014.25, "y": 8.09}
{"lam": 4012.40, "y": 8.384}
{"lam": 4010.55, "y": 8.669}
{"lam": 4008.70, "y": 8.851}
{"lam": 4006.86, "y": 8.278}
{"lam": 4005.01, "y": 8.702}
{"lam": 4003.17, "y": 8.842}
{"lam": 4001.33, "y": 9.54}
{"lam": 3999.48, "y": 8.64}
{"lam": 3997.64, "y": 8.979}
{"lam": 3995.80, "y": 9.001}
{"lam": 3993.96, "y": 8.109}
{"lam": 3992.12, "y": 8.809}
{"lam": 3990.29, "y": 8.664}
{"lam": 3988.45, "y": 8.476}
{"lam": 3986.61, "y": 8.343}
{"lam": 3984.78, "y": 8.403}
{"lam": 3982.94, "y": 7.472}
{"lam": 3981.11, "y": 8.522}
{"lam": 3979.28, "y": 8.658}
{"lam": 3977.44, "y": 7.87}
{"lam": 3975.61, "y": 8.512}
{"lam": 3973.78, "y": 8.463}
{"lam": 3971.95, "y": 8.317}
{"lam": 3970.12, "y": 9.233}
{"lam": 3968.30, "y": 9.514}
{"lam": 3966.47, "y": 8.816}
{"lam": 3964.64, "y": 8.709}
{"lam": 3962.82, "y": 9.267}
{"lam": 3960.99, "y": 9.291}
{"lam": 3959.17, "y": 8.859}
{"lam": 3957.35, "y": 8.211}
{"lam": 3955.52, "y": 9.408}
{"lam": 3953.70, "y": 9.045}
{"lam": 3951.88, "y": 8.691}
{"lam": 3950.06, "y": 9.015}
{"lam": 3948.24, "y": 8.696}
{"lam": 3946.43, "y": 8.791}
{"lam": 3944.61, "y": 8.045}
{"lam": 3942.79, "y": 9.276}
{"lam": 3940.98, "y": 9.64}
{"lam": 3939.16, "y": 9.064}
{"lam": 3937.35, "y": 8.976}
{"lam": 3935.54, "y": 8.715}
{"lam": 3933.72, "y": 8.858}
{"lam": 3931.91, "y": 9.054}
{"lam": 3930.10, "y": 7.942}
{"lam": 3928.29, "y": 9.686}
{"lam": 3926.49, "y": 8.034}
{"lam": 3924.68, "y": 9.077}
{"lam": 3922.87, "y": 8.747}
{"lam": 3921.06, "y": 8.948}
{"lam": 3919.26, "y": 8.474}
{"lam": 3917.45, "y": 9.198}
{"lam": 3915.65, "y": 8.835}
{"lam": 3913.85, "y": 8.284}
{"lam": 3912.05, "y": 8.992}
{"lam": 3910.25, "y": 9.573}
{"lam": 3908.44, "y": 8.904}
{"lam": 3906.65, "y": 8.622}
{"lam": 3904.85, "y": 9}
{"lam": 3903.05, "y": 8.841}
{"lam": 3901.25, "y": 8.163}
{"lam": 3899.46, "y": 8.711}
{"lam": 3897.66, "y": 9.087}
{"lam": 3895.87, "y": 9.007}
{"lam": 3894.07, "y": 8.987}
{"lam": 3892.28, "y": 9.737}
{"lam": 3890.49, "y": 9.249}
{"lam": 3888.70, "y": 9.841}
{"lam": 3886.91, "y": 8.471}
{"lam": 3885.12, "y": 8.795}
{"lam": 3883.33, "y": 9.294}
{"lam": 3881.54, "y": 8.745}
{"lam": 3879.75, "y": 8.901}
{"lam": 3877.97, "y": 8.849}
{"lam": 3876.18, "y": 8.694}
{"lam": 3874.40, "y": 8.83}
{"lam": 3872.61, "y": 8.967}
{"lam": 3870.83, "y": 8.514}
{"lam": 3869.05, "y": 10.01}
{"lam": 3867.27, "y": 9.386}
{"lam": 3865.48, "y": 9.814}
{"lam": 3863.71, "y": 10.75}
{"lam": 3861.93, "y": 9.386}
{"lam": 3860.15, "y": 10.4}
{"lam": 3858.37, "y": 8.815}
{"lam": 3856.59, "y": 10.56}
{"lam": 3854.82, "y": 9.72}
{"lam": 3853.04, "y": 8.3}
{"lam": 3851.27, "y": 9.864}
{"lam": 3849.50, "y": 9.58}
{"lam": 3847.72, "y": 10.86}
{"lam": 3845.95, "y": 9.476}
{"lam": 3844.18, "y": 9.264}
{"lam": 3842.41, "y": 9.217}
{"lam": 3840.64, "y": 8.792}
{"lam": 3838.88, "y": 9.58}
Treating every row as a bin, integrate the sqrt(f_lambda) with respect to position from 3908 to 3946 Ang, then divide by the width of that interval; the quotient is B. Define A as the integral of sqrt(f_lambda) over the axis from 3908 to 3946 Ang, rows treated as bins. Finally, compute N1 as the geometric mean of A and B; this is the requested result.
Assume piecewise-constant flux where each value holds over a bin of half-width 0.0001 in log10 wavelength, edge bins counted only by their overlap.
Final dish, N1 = 18.3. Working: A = 113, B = 2.98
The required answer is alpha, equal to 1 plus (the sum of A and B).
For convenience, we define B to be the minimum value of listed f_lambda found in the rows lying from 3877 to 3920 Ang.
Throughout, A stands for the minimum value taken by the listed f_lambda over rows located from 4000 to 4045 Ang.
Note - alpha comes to 16.3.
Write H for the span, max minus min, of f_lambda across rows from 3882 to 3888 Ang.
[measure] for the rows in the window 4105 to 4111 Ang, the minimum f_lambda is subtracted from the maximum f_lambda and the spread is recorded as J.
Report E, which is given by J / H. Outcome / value 1.1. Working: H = 0.8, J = 0.88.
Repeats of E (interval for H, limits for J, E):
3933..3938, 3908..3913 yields 2.6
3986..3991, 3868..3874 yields 4.7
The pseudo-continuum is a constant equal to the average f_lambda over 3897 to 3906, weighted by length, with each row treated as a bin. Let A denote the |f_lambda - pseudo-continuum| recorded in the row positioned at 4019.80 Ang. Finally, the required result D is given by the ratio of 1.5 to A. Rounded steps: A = 0.83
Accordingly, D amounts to 2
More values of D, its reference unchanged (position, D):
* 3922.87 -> 386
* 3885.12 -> 29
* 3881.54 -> 797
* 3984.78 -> 4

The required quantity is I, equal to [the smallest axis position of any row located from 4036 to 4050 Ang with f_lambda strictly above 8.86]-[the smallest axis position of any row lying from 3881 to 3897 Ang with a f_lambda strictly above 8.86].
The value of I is 162.5 Ang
